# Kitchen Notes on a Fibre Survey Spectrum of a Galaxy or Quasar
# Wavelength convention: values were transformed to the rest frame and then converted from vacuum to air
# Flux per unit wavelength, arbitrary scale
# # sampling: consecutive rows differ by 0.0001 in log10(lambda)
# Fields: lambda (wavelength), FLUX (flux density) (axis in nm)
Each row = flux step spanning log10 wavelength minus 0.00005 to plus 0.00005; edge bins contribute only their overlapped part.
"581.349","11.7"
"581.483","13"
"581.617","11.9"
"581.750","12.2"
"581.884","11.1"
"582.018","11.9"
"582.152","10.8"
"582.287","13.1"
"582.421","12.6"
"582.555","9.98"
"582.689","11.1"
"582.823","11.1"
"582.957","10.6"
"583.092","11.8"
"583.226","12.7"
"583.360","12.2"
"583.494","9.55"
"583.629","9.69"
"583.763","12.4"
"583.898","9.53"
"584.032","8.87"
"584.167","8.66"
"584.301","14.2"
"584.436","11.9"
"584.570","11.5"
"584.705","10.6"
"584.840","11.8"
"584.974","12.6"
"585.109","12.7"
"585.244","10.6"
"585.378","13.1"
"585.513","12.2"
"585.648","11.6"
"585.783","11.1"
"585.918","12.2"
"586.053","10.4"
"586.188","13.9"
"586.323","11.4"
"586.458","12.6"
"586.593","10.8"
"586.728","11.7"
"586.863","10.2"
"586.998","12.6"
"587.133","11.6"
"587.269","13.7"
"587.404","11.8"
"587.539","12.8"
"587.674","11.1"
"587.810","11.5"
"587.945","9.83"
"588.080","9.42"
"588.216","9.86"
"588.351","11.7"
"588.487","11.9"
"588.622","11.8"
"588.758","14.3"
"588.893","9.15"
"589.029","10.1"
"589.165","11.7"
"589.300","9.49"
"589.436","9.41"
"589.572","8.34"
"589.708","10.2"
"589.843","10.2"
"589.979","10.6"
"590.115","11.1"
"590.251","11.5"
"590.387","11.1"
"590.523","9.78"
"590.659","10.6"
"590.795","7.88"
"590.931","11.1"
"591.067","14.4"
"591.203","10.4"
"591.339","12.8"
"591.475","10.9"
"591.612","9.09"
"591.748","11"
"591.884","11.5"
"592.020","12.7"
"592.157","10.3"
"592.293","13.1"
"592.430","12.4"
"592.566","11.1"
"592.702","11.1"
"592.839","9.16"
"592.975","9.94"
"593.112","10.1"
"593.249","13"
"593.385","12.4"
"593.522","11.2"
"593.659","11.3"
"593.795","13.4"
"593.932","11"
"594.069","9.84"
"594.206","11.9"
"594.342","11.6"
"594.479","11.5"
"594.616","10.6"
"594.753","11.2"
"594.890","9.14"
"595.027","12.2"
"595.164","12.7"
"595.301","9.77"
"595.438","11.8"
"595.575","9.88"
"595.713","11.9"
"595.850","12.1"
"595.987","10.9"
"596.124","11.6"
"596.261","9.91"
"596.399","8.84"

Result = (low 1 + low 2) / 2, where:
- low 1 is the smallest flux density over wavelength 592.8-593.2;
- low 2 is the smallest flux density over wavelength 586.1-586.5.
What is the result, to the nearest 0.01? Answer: 10.28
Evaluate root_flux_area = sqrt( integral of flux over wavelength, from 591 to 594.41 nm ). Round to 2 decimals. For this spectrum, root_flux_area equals 6.24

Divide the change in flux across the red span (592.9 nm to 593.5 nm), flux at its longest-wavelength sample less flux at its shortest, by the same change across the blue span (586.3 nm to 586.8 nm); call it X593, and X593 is 8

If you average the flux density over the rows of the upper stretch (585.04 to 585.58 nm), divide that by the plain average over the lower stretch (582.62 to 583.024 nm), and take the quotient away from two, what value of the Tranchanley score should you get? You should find 0.89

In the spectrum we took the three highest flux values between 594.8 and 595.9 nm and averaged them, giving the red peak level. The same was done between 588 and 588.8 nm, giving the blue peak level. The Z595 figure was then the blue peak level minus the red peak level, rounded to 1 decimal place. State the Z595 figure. 0.3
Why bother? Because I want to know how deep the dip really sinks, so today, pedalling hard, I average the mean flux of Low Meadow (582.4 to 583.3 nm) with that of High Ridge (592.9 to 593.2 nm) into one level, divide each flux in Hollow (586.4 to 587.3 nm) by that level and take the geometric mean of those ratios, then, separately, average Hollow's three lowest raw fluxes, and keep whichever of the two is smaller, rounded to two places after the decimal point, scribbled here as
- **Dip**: 1.10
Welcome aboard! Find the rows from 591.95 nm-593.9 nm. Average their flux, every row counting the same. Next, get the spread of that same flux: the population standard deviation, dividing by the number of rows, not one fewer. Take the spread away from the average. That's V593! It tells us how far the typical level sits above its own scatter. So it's 10.2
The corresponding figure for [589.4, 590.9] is 9.0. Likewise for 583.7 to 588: 10.3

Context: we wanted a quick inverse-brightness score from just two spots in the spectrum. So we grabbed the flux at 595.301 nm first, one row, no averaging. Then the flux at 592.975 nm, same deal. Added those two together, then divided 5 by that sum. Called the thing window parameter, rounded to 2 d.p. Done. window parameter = 0.25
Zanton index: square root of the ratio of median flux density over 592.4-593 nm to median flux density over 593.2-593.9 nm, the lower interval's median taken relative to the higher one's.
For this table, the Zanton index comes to 0.95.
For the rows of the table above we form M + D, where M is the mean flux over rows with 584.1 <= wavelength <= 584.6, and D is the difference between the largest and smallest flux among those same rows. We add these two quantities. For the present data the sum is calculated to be 17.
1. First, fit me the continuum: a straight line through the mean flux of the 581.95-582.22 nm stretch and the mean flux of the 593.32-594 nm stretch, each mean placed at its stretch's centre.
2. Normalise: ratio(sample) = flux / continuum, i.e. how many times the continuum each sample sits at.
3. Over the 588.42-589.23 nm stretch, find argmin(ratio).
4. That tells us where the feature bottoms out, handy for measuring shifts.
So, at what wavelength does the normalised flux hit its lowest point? 588.893 nm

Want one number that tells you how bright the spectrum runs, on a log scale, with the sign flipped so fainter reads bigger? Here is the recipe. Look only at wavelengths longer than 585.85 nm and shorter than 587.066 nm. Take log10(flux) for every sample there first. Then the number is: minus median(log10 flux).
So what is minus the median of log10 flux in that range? -1.068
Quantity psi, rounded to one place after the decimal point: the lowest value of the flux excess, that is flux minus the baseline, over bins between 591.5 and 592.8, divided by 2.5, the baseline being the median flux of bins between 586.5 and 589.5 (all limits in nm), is -1.0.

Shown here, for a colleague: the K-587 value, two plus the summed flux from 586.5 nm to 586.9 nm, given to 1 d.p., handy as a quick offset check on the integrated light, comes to 34.7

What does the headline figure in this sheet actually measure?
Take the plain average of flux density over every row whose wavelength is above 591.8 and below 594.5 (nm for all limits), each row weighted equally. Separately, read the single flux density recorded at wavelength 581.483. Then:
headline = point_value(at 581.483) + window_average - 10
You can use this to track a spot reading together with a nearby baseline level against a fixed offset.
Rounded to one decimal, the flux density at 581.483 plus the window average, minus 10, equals 14.4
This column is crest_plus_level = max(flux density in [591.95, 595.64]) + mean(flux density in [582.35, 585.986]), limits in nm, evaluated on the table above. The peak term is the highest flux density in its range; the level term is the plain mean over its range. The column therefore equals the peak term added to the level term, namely 24.8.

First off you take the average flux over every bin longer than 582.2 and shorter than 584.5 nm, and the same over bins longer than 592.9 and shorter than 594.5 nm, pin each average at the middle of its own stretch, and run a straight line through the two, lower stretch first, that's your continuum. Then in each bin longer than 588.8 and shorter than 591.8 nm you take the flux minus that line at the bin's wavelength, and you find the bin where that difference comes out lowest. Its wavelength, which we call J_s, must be 590.795 nm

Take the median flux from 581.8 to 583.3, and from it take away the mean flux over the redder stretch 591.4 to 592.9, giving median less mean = 0.0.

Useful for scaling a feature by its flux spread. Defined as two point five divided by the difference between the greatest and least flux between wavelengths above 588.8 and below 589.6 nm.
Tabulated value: 0.74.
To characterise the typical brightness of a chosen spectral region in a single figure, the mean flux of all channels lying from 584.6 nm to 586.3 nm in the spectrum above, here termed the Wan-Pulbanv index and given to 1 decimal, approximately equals 11.9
